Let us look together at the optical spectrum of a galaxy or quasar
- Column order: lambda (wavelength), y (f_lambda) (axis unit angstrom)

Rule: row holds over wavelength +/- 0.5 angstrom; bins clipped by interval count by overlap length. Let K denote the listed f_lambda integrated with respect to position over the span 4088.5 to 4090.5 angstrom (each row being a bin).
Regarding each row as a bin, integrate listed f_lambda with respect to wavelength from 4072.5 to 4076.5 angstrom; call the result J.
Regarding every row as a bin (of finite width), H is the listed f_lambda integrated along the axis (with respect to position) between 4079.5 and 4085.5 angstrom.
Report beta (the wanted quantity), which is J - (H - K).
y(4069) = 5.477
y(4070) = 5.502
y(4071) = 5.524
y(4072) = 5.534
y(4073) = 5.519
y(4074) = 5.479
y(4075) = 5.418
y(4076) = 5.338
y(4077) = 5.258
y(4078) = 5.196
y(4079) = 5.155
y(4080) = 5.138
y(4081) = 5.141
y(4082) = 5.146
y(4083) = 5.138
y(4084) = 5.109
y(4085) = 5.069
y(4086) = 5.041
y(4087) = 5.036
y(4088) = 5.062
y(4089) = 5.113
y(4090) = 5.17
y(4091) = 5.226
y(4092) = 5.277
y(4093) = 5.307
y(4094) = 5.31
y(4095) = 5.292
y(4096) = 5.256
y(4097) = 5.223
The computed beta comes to 1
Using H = 31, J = 22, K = 10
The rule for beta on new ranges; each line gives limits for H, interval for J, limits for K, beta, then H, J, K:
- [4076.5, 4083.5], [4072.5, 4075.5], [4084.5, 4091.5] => 16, 36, 16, 36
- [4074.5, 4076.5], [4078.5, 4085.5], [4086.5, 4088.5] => 35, 11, 36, 10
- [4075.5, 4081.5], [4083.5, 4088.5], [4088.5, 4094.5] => 25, 31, 25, 31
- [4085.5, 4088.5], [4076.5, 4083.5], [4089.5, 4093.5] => 42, 15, 36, 21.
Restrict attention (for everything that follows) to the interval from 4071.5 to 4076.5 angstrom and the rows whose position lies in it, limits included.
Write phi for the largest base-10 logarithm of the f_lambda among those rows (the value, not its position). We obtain 0.743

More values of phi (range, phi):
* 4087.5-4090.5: 0.713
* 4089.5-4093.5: 0.725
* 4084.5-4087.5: 0.705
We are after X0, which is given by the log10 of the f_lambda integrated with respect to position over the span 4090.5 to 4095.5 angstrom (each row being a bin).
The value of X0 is 3.6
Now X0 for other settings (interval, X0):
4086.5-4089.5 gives 2.1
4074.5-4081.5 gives 5.0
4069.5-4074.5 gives 3.7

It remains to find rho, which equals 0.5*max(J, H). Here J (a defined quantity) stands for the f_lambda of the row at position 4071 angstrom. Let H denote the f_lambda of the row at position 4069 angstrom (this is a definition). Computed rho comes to 2.76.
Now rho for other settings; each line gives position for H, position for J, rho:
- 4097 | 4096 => 2.63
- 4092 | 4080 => 2.64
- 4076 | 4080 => 2.67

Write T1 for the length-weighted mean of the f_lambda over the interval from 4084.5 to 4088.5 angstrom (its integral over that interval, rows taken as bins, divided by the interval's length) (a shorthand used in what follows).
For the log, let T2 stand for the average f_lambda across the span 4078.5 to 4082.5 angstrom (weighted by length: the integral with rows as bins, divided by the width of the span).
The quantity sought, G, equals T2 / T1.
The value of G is 1.018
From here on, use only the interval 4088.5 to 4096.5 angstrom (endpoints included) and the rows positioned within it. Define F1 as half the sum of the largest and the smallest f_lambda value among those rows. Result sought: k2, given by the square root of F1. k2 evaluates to 2.28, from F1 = 5.21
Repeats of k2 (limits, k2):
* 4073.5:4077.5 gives 2.32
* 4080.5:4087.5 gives 2.26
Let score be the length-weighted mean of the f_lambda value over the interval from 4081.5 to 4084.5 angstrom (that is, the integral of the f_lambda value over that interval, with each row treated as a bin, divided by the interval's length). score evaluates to 5.13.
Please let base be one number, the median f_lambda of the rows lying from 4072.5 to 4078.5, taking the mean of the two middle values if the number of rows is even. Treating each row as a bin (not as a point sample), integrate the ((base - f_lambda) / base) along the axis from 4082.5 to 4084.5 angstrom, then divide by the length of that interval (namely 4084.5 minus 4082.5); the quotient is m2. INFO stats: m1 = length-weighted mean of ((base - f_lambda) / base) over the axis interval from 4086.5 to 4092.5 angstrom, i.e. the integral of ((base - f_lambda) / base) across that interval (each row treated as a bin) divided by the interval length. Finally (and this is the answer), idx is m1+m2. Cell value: 0.09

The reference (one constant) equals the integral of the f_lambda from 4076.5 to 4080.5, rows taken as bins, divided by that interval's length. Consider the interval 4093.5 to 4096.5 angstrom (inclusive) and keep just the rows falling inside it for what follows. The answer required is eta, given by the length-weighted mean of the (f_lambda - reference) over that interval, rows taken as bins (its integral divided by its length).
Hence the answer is 0.10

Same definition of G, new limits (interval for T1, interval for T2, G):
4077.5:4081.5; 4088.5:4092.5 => 1.008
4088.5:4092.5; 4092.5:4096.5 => 1.018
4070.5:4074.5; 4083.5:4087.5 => 0.918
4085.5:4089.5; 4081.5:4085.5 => 1.010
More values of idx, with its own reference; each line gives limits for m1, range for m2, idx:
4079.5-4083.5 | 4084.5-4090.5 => 0.10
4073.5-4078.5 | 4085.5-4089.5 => 0.07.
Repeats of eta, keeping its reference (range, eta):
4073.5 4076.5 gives 0.22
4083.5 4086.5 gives -0.11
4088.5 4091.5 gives -0.02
